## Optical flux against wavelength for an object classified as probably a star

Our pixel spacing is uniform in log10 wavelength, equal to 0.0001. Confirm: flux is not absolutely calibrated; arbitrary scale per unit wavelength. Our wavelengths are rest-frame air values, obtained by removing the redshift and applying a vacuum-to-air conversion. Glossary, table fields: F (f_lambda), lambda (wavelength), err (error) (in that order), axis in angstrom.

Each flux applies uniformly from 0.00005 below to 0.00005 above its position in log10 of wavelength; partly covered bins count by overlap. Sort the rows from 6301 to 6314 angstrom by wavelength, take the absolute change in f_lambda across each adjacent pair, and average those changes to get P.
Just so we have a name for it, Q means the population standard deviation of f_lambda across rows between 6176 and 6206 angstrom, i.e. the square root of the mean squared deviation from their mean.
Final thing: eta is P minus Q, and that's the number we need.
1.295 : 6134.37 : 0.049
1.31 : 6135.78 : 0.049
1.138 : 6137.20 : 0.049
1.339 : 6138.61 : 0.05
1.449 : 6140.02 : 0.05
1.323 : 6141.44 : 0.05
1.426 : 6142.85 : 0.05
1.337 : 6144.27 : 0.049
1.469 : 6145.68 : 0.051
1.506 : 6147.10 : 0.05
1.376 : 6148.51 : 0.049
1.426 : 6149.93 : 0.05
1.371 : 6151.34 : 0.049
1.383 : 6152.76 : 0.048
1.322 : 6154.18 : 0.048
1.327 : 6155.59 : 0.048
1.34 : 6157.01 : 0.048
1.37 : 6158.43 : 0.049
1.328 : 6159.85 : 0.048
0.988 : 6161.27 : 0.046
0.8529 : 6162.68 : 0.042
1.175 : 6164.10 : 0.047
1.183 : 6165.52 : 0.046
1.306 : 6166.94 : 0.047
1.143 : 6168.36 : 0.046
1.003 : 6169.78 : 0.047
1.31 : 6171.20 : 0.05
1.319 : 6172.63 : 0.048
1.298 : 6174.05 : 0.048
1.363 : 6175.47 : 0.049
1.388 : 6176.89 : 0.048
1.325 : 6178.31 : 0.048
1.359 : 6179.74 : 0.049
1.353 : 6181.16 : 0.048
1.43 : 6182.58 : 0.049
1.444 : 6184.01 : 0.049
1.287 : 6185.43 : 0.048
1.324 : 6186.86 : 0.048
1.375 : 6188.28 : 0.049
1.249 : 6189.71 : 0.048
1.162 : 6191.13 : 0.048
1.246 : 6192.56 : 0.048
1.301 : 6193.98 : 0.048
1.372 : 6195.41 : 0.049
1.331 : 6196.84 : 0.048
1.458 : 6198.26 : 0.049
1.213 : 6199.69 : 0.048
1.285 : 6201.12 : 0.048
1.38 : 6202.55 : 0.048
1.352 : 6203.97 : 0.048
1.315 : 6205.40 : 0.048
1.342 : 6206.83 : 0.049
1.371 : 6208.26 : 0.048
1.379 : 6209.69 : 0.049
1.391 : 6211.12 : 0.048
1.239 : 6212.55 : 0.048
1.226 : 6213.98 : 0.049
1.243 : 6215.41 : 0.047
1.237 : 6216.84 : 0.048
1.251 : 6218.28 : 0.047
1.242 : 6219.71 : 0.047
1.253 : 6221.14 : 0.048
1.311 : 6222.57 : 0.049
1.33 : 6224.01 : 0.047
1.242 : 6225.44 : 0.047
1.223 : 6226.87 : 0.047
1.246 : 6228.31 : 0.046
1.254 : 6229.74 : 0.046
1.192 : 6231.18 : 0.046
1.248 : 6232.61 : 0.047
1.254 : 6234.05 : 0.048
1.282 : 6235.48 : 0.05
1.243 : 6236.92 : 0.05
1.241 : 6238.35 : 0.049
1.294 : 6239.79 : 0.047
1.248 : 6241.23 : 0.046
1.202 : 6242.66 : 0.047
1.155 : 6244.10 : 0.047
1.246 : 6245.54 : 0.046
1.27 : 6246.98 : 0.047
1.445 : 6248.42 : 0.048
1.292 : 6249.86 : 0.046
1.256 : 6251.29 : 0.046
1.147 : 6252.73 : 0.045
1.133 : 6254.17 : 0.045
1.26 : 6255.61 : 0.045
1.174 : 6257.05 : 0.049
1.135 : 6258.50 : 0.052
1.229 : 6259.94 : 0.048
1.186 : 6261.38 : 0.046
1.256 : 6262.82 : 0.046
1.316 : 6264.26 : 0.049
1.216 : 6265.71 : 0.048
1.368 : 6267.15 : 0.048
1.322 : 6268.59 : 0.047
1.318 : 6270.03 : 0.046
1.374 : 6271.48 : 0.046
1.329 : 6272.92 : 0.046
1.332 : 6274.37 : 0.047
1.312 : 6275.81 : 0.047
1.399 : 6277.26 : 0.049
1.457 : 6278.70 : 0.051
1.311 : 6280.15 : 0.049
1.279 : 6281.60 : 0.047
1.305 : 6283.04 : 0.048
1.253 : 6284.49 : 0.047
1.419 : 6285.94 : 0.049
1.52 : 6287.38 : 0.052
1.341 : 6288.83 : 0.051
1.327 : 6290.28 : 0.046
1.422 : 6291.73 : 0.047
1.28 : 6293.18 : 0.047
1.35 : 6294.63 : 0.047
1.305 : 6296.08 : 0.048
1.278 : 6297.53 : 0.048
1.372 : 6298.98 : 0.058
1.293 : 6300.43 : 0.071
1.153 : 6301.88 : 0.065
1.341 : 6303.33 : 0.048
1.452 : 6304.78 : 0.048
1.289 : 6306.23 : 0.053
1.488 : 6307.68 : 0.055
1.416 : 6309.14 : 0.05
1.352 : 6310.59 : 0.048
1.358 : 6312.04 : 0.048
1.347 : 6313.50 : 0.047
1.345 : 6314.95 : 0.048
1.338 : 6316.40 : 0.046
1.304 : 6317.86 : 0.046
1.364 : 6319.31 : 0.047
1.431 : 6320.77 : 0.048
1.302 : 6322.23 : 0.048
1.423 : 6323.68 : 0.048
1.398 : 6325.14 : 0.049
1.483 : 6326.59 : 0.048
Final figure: 0.029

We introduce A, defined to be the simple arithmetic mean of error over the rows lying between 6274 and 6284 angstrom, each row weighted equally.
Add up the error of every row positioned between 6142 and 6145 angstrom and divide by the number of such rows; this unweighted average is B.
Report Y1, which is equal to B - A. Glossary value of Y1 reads 0.0012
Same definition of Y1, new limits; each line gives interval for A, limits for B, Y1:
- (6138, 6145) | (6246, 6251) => -0.0028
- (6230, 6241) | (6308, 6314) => 0.0001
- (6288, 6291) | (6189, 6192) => -0.0005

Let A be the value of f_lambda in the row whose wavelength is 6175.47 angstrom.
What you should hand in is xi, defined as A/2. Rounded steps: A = 1.363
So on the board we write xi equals 0.68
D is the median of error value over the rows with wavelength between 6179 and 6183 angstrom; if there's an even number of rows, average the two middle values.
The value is 0.0490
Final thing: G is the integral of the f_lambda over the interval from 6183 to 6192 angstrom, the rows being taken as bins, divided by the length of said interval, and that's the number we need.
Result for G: 1.31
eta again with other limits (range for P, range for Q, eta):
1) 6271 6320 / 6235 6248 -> 0.037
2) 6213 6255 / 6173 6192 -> -0.027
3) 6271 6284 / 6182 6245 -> -0.020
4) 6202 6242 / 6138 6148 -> -0.036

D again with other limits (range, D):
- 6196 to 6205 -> 0.0480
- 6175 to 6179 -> 0.0480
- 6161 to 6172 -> 0.0465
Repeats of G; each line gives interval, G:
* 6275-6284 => 1.34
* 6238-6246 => 1.23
